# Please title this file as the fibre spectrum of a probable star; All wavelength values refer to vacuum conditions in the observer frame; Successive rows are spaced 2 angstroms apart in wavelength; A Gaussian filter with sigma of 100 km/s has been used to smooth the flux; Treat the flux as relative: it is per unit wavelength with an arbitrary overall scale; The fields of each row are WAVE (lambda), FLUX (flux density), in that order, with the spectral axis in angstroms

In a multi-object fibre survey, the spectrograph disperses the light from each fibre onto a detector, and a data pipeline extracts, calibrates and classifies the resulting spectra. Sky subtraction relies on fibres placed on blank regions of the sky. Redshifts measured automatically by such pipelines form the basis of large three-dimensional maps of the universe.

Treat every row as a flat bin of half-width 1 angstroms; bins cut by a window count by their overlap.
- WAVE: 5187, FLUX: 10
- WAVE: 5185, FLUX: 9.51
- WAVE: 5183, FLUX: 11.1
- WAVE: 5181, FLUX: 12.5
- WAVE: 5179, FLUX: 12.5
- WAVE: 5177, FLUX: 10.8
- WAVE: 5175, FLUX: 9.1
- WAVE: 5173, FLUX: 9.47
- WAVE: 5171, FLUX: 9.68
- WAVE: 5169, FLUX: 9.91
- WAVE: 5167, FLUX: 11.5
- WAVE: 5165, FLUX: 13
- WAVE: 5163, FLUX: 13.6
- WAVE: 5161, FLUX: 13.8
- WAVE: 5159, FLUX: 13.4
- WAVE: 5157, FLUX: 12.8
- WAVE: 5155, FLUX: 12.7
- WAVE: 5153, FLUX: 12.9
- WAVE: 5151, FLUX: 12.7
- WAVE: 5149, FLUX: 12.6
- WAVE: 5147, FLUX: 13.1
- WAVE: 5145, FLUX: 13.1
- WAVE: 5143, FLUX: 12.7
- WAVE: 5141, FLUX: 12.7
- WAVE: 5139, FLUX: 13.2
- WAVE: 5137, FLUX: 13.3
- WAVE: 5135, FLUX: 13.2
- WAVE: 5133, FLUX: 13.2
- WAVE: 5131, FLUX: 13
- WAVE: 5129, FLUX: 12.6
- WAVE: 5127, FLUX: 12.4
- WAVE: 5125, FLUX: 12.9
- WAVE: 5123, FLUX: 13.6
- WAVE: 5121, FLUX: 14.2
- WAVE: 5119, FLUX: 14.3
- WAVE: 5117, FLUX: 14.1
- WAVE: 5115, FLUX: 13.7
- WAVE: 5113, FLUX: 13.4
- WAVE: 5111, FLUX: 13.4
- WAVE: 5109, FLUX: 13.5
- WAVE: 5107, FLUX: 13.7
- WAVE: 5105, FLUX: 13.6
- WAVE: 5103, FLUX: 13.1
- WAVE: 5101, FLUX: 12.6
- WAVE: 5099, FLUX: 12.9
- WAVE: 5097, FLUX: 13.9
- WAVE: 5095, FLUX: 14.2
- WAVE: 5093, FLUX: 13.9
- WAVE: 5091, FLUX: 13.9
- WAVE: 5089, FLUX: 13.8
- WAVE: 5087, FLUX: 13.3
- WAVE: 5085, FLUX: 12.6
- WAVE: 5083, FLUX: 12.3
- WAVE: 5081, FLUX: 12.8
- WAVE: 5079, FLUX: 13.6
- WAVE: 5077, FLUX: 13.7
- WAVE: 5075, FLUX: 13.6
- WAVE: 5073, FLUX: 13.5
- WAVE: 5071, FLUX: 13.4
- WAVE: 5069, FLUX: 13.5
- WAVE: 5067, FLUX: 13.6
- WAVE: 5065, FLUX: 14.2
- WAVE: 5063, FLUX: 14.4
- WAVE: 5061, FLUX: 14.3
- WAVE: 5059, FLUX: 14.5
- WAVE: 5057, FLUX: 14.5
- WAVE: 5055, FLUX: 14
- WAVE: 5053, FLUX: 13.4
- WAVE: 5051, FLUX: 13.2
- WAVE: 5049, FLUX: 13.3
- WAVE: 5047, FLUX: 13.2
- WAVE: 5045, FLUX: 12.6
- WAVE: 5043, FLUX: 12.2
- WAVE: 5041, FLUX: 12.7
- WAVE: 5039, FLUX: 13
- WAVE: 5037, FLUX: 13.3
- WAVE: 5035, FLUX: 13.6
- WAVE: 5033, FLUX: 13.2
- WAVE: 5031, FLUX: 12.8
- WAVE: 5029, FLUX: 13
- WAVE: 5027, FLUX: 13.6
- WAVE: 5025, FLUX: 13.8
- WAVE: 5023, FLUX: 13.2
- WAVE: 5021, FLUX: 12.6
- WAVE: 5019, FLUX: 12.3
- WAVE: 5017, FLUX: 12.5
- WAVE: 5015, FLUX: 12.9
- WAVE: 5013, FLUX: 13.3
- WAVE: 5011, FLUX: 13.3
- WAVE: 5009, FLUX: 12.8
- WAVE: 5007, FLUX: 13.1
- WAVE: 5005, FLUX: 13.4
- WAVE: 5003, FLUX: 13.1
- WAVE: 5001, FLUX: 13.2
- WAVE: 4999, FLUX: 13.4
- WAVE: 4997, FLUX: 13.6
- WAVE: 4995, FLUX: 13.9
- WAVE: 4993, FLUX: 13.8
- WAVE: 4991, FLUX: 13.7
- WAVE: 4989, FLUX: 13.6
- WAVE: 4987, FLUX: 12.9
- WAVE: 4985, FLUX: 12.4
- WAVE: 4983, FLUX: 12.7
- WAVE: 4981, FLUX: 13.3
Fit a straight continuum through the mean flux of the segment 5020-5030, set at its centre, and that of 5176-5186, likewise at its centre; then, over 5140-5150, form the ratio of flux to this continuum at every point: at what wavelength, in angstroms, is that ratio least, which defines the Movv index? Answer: 5141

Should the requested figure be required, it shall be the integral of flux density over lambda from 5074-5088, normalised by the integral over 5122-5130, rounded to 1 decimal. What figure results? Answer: 1.8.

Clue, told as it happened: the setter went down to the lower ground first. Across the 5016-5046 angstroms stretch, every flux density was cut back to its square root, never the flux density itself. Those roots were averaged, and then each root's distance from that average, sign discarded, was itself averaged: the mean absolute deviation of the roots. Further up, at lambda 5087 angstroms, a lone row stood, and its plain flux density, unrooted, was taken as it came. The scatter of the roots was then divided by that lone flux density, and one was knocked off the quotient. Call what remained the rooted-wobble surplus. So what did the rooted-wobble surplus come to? -0.996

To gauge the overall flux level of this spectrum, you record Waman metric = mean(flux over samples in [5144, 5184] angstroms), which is 12.0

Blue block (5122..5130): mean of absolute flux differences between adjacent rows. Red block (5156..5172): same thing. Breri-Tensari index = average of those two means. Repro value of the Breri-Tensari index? 0.599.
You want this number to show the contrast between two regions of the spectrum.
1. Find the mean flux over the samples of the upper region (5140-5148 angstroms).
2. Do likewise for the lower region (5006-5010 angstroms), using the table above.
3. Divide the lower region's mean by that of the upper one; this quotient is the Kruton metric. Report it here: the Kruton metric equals 1.00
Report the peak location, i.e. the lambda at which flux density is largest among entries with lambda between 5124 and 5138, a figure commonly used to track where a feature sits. 5137 angstroms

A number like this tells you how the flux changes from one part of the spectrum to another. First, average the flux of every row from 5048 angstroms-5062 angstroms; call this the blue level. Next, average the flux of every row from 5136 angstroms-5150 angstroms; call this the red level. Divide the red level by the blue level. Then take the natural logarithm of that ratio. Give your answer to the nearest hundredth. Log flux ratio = -0.07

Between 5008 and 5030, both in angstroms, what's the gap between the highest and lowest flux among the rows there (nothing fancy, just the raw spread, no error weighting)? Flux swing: 1.5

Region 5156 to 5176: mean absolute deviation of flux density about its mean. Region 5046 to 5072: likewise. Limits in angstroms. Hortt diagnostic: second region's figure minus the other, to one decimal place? -1.2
